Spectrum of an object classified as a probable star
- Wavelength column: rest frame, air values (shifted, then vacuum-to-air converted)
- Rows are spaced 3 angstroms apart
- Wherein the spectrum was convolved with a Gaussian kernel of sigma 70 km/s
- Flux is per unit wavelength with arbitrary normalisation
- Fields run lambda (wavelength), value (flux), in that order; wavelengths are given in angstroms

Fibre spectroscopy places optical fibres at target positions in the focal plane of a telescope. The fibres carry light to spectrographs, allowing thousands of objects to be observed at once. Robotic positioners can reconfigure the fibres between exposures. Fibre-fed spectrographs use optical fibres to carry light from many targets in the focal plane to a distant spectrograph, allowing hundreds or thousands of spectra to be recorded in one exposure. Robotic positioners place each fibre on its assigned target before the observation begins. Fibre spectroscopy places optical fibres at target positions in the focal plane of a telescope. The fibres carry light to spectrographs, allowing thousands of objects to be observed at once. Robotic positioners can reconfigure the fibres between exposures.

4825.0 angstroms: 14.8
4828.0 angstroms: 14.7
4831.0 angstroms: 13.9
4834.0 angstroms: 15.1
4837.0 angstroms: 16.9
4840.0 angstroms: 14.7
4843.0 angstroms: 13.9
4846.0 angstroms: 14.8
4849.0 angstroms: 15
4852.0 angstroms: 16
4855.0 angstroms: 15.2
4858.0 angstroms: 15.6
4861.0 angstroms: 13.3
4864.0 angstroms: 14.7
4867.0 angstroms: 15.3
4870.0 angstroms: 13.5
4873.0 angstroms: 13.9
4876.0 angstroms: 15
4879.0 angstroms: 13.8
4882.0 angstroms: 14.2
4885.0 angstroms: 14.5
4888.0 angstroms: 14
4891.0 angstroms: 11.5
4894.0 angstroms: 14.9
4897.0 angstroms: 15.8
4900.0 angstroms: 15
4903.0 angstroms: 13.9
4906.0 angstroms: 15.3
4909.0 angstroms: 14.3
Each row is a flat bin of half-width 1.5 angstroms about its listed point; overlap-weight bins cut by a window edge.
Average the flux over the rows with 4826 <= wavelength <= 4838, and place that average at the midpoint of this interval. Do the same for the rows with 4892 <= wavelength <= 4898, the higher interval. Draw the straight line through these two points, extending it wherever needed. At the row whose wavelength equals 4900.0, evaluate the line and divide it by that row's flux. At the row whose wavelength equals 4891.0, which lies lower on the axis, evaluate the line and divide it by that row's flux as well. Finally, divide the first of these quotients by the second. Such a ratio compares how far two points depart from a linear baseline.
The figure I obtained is 0.77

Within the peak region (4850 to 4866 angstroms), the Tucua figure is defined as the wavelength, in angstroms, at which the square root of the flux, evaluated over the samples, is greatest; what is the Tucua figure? 4852.0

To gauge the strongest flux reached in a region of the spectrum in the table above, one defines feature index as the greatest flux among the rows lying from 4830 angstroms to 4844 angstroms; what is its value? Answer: 16.9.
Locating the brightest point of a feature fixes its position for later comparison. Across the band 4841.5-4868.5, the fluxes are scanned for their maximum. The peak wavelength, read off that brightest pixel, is 4852.0 angstroms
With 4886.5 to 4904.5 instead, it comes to 4897.0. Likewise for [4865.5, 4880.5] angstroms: 4867.0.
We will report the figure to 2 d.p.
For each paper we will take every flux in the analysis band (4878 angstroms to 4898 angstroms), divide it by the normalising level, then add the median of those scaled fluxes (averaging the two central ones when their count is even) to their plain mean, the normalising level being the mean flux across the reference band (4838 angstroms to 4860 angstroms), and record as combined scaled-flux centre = 1.88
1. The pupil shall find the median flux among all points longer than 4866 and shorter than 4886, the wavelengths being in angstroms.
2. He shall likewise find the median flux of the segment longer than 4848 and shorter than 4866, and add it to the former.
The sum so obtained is 29.3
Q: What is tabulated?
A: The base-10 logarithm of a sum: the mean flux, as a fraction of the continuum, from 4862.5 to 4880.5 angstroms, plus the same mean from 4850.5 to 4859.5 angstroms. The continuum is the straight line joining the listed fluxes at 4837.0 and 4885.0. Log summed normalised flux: 0.284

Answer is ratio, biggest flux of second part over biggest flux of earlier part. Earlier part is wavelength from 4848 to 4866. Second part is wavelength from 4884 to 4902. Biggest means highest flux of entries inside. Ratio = 0.99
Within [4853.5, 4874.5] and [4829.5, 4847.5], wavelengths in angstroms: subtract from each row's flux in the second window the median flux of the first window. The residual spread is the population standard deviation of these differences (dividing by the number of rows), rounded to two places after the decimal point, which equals 1.01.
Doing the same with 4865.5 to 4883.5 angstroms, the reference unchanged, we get 0.65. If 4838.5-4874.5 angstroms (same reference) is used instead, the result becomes 0.81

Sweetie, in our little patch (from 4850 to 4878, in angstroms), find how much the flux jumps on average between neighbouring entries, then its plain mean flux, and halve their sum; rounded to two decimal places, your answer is 7.91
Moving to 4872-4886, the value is 7.52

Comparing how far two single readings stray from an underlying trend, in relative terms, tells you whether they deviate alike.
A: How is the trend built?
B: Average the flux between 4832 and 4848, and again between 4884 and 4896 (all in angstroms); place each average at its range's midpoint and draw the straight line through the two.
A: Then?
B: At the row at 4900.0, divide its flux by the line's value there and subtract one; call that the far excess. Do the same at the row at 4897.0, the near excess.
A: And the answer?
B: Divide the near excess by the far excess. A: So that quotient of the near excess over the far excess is 1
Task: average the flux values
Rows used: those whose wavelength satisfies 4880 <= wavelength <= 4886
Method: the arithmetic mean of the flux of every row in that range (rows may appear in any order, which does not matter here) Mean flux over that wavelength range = 14.3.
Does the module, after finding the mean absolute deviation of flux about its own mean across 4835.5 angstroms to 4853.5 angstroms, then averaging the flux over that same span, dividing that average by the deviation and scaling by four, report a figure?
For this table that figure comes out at 74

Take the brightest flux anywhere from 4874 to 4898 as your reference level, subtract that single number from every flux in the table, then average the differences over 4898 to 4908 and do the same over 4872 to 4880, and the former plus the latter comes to -2.6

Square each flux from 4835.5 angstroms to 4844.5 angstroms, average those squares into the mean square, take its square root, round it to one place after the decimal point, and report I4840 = 15.2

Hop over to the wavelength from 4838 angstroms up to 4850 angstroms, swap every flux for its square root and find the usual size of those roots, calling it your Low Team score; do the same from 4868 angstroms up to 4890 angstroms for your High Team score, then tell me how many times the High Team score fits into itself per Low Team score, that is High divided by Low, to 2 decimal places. 0.98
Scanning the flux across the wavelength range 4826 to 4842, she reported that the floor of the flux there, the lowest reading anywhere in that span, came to 13.9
